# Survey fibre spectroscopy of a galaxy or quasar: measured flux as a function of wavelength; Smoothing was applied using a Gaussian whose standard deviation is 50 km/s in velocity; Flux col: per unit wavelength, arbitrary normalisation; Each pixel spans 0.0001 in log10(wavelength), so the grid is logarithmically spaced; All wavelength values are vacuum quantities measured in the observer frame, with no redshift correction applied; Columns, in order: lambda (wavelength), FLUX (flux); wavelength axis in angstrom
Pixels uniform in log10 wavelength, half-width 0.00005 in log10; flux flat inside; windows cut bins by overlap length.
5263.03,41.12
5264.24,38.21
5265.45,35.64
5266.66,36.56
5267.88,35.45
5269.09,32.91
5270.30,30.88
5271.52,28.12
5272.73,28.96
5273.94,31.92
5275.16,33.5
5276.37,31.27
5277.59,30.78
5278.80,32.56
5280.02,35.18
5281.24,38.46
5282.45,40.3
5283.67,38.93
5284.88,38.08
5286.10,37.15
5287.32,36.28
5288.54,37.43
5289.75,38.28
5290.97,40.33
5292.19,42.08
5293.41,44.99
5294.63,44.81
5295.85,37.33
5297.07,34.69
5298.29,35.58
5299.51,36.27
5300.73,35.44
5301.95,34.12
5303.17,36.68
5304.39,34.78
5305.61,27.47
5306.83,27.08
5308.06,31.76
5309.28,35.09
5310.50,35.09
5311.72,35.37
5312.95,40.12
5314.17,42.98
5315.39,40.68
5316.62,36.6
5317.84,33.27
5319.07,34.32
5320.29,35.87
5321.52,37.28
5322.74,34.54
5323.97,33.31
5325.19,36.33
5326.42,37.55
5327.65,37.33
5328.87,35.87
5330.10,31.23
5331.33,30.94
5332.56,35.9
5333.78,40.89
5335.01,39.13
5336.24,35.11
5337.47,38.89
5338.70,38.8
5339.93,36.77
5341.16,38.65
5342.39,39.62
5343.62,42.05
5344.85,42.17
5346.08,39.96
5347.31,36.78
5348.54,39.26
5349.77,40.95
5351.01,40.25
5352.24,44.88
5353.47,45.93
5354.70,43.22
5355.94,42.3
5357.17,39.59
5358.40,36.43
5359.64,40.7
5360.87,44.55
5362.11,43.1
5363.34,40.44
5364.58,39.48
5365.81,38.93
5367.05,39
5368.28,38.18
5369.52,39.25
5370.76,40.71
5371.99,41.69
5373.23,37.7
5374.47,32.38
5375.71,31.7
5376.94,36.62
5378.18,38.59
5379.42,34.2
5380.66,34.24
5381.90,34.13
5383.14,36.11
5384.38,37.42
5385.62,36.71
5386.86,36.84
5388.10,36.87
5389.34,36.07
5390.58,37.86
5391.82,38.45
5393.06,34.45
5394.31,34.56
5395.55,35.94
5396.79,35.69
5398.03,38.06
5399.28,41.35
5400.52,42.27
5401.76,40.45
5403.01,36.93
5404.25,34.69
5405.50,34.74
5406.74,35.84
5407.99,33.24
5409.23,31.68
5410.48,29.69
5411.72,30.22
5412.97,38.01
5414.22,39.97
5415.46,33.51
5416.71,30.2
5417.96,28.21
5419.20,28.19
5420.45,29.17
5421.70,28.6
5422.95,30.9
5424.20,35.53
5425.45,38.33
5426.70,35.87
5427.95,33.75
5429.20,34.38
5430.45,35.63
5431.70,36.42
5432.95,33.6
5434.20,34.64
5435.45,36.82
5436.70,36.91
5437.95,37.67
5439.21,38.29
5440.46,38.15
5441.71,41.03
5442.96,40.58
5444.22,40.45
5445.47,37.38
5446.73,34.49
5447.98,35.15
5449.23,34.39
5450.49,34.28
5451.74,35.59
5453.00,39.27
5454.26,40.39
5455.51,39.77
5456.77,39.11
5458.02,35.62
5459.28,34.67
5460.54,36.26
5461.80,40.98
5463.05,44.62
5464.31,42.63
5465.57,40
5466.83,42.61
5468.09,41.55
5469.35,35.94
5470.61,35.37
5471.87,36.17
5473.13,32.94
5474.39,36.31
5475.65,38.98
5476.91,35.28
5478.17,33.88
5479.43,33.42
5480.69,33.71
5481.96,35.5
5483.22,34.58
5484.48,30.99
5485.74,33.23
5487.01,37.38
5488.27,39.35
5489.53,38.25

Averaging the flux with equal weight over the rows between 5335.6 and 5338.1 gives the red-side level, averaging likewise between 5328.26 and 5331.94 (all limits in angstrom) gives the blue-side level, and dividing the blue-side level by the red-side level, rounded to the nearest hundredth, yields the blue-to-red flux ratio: 0.88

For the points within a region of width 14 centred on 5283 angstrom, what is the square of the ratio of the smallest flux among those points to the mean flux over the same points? 0.72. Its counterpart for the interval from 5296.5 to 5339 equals 0.58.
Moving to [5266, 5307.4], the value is 0.58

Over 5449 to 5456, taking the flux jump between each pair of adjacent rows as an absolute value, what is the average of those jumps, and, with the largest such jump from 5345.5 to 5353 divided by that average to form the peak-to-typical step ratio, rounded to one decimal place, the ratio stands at 3.4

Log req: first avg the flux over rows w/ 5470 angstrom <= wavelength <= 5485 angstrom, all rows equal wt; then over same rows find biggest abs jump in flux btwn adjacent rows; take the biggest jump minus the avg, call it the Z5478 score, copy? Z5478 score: -31.1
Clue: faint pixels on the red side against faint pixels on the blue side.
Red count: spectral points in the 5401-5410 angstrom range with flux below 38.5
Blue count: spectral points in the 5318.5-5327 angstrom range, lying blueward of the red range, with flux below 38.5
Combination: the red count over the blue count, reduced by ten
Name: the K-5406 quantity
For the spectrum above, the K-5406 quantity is -9.14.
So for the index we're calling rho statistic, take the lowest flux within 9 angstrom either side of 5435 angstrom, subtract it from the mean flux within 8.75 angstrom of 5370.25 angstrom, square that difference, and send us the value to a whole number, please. 23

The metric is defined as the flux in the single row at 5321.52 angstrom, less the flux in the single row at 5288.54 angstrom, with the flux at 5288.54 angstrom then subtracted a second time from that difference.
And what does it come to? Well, -38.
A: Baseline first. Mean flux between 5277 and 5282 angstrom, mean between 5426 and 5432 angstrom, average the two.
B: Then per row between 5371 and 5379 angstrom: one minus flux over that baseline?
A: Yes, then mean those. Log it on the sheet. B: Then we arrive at -0.05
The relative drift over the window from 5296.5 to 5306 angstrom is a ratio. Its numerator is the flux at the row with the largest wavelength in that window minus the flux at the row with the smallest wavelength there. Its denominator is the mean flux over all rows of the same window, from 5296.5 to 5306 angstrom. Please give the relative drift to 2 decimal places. -0.21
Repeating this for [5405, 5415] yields 0.15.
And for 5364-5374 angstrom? -0.05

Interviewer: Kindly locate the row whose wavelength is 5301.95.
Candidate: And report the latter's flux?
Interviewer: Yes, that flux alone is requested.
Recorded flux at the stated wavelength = 34.12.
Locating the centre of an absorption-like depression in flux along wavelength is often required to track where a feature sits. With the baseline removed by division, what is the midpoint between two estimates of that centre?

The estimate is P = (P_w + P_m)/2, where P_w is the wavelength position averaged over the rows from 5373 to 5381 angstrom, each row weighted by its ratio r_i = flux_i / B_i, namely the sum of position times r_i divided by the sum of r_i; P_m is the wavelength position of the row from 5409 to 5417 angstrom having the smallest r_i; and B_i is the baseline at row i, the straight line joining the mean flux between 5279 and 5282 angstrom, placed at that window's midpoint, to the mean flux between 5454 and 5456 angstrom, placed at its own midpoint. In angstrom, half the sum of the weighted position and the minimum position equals 5393.7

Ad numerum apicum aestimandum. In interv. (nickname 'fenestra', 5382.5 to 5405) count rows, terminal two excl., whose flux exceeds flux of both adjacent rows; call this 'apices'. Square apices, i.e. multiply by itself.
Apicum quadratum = 25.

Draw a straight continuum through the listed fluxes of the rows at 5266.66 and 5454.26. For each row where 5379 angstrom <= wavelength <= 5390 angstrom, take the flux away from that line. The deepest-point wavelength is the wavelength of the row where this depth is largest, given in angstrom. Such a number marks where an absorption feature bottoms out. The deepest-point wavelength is 5381.90 angstrom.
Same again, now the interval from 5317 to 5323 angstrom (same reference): 5317.84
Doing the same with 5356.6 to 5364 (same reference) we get 5358.40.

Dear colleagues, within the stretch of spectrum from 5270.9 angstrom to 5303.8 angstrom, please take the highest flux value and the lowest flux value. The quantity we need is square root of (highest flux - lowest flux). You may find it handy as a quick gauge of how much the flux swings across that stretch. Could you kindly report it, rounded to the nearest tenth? 4.1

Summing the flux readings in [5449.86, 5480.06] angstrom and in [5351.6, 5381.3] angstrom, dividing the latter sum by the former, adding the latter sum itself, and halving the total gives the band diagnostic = 472.4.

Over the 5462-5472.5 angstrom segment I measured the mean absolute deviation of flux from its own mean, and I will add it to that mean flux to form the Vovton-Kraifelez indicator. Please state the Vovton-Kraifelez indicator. 43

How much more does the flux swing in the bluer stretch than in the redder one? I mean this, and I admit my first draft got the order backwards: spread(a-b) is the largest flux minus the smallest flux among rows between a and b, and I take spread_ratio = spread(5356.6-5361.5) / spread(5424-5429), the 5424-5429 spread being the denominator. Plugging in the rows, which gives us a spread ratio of 1.8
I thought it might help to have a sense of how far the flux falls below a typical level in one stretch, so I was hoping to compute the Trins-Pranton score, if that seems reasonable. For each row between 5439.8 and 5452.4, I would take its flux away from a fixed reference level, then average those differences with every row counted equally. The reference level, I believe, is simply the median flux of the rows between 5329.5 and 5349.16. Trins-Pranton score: 1.7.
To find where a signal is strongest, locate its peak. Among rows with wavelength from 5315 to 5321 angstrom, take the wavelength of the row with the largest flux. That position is 5315.39 angstrom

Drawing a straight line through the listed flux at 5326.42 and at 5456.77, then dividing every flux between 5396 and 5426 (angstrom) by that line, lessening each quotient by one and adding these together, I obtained -2.6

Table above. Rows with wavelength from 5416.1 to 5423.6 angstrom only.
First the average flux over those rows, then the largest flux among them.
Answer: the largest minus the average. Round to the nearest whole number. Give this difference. 2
